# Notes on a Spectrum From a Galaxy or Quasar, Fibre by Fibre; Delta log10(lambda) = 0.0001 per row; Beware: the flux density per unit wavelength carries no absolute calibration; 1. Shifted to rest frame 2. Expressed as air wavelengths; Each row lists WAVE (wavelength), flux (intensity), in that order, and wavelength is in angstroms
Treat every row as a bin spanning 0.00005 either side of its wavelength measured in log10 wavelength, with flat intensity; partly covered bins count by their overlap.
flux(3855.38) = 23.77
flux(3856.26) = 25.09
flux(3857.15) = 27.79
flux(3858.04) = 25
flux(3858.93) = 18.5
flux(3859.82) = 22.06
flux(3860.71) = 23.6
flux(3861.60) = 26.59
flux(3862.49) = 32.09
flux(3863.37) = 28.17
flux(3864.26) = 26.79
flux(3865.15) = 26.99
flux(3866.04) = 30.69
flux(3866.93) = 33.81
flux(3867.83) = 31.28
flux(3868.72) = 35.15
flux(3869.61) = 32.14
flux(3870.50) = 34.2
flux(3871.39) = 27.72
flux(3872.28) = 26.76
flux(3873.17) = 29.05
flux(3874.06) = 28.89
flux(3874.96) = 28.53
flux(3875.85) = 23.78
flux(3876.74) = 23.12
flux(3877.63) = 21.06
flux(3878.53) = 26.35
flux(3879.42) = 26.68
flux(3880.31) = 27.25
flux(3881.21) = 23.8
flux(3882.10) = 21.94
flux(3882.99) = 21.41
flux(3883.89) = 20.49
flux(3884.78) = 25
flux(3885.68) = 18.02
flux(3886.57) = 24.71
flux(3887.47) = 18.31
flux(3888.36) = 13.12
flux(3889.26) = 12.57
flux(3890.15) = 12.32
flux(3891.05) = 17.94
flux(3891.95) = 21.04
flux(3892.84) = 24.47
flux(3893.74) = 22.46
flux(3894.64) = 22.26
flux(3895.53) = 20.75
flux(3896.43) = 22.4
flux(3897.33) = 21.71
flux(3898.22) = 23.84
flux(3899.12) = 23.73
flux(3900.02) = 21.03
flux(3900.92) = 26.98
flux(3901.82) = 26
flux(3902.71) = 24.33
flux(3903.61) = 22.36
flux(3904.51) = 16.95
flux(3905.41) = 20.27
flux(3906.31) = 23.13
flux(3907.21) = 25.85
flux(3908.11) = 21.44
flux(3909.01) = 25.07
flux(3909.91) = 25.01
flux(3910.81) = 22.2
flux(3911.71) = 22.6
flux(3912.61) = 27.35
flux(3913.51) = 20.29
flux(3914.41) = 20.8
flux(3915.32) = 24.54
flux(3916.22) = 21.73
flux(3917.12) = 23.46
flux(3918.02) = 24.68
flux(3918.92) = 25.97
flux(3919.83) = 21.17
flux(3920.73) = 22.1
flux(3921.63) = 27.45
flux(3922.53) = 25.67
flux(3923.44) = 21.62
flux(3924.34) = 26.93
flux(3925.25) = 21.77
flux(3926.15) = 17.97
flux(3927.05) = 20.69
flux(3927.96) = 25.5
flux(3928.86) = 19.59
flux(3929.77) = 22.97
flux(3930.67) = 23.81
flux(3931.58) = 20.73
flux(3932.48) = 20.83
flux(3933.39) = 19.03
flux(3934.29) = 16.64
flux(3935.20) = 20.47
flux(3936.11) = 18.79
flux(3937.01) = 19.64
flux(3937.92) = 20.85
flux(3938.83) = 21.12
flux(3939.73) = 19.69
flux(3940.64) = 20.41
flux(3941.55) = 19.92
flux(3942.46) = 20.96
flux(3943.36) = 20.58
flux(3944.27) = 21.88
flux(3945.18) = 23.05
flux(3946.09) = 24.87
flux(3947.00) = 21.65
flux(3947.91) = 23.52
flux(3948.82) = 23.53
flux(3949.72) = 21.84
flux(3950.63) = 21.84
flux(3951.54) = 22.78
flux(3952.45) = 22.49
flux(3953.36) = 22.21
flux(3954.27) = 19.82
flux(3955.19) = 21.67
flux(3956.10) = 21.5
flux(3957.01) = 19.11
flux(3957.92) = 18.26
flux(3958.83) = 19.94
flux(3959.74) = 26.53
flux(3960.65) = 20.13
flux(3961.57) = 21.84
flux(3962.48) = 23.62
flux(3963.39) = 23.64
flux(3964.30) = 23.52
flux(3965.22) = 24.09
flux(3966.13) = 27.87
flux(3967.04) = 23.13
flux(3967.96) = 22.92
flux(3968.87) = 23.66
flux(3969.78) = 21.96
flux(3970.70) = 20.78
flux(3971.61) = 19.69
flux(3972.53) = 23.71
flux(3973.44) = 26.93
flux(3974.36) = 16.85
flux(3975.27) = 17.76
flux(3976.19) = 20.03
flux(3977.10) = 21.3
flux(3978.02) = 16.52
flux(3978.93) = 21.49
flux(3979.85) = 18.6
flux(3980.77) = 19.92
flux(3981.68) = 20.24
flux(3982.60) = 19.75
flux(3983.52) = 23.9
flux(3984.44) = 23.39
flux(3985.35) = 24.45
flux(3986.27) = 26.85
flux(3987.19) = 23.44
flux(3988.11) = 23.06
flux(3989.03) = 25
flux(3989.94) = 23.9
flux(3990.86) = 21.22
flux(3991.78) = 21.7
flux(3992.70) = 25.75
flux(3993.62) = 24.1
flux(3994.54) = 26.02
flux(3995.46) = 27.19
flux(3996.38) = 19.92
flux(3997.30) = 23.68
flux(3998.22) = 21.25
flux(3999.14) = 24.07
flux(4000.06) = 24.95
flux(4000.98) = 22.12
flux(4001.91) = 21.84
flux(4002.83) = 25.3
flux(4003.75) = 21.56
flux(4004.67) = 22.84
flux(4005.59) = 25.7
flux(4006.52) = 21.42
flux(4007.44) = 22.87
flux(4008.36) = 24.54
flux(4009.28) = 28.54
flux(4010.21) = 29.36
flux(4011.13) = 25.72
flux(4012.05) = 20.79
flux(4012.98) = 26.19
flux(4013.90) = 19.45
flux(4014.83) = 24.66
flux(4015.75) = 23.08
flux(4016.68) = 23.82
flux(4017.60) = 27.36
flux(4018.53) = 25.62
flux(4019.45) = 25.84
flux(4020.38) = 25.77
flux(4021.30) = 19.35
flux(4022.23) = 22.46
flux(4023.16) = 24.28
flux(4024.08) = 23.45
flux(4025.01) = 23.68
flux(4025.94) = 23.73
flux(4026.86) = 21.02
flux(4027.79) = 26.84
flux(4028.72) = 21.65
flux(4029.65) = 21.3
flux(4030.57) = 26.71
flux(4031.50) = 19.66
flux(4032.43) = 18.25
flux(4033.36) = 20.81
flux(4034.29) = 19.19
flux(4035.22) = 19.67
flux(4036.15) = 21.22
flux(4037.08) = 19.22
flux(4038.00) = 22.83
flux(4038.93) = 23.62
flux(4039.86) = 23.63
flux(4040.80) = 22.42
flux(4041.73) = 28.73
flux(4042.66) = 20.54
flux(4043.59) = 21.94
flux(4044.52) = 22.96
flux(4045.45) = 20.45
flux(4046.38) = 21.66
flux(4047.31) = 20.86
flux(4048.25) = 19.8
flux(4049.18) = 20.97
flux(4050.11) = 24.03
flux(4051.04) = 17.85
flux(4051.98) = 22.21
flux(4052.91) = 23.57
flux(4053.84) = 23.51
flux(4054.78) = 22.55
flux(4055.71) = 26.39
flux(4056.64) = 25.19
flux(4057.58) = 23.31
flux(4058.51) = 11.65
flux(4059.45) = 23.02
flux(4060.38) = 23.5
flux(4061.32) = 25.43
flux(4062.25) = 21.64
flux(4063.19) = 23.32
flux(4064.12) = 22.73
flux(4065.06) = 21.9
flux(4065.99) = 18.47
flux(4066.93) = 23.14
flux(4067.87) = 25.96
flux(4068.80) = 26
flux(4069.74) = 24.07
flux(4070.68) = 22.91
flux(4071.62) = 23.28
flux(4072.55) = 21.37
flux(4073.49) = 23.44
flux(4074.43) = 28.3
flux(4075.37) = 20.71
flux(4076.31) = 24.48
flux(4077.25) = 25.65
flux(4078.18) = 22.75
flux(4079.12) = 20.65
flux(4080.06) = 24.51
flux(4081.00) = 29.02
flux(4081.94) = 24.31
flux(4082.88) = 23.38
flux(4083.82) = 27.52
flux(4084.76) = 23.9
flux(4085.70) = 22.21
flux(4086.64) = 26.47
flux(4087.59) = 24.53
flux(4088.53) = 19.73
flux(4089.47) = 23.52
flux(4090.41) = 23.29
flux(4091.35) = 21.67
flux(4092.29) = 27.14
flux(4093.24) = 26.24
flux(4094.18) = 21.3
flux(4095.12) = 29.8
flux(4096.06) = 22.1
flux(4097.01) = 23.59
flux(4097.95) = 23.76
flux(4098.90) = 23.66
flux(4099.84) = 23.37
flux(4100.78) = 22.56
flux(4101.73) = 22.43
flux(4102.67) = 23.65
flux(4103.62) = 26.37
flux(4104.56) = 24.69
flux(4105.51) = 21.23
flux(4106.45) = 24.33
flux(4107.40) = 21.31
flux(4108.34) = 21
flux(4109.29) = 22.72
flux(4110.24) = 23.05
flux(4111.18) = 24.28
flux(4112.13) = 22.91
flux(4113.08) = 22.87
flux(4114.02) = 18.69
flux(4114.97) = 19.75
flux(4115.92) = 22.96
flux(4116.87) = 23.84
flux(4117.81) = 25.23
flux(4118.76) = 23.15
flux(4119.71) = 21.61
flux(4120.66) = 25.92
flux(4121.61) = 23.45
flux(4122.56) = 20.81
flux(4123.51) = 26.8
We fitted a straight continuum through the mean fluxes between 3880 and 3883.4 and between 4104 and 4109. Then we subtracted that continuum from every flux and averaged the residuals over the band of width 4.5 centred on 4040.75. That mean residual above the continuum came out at 1.0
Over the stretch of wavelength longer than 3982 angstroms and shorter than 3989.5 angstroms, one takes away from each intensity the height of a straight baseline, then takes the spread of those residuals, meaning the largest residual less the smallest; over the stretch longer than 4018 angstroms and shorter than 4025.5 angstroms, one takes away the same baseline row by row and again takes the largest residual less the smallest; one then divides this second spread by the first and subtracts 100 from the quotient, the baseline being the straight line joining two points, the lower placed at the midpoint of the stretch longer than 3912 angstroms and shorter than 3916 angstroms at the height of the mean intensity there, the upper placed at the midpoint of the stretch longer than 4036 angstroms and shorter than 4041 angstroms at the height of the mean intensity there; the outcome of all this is -99.1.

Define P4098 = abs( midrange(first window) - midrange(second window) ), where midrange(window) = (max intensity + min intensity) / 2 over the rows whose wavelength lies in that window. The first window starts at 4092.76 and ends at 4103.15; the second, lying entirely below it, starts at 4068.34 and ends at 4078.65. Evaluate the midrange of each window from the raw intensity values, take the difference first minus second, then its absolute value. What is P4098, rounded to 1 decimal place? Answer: 1.0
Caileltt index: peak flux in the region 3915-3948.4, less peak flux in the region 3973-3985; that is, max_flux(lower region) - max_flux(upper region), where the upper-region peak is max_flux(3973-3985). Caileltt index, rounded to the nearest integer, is 1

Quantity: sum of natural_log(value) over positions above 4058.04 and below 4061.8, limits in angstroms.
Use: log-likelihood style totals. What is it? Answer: 12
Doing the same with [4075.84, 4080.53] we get 16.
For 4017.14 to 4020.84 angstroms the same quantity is 13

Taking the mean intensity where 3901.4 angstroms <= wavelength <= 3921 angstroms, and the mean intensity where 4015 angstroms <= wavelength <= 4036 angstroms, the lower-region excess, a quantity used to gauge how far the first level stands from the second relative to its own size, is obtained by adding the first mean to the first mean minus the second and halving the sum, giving 11.6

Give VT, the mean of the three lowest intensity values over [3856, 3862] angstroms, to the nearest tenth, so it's 21.4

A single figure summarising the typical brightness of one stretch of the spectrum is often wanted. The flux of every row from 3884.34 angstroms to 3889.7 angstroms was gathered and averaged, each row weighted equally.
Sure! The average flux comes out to 18.6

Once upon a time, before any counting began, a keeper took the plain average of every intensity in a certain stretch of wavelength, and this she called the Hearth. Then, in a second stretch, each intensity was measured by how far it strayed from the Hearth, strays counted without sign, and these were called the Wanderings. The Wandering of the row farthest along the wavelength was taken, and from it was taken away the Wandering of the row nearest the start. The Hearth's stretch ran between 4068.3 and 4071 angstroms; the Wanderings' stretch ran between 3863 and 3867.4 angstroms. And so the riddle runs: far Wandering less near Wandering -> 5.6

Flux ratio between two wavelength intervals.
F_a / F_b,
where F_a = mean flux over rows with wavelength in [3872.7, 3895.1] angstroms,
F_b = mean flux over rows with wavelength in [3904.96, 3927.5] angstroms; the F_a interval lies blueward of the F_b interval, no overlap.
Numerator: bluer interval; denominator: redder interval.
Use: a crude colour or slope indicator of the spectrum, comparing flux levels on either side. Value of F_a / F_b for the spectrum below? 0.96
